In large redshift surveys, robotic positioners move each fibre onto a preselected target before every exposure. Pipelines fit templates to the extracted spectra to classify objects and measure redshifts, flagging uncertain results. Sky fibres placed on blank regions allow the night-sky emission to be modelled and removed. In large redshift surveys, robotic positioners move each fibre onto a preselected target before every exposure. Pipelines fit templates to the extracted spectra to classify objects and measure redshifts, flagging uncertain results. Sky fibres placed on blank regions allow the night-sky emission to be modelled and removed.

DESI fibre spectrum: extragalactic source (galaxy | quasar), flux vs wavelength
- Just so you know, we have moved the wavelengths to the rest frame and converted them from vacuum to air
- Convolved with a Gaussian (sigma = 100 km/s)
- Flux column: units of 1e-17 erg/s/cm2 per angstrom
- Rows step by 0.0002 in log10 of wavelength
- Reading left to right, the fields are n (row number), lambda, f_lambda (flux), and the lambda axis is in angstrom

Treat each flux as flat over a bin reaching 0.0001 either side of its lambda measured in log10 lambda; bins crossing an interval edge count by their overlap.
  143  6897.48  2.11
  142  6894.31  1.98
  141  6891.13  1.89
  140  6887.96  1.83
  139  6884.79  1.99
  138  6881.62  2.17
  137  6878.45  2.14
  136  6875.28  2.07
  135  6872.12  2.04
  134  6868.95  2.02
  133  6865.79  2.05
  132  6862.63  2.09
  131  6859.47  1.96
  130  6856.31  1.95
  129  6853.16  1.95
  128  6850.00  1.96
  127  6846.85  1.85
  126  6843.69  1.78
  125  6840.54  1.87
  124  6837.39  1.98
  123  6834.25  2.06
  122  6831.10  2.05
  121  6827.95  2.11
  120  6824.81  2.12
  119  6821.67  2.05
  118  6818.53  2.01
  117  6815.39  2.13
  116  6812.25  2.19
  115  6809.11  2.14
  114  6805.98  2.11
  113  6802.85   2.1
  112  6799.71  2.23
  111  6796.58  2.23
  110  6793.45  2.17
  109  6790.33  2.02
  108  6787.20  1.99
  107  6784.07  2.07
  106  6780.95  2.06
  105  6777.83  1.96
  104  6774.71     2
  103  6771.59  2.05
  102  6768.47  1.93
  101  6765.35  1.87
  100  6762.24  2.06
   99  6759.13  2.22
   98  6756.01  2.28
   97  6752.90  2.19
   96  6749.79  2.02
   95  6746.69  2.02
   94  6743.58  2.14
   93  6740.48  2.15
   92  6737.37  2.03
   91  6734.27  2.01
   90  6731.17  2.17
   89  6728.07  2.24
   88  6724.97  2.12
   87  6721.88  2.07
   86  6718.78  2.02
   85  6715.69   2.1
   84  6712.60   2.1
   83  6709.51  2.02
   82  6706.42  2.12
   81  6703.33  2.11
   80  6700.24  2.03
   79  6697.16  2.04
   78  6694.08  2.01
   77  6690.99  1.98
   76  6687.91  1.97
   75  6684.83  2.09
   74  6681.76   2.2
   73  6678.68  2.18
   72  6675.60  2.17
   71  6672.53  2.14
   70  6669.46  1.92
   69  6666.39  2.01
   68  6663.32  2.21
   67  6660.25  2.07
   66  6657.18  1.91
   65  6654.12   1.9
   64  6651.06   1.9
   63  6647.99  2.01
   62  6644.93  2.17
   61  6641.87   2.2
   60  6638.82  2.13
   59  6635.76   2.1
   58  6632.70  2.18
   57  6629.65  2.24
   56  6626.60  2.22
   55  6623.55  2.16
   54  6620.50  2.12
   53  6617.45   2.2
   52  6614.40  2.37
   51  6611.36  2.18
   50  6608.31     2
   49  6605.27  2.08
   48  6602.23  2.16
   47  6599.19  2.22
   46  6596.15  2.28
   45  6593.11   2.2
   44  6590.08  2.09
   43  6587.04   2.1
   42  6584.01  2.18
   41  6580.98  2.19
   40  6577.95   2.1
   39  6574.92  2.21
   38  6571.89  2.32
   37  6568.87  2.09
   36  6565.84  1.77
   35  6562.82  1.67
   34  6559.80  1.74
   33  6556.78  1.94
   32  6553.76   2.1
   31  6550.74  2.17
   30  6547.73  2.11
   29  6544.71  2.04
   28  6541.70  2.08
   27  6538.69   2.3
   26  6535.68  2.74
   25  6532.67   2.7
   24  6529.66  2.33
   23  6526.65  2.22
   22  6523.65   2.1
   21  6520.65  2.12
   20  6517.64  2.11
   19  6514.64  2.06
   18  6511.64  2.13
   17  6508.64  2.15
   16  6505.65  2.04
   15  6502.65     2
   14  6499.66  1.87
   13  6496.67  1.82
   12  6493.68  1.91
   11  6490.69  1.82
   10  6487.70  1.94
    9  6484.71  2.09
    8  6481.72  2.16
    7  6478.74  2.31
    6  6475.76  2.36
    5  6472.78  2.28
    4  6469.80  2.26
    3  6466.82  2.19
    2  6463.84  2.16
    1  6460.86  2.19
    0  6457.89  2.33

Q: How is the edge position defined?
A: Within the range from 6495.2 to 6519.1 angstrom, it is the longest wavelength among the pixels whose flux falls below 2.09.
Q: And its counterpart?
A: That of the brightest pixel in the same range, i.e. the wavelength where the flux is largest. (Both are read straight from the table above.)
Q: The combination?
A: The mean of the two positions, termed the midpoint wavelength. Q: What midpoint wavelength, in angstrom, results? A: 6511.6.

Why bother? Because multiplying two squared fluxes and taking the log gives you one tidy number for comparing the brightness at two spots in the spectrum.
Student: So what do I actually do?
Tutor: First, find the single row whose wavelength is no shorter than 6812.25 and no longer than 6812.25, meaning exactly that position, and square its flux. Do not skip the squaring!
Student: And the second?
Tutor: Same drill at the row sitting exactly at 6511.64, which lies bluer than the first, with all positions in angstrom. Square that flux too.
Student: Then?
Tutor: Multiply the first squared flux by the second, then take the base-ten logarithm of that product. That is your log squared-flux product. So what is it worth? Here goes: 1.34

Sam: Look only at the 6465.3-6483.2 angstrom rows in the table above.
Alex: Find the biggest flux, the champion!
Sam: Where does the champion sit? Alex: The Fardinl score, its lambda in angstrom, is 6475.76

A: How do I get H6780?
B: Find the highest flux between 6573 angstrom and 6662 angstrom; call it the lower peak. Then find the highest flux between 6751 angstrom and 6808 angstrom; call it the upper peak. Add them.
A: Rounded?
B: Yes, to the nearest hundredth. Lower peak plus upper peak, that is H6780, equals 4.65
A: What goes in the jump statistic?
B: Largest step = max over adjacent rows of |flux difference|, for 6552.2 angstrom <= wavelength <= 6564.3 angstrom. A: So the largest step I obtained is 0.20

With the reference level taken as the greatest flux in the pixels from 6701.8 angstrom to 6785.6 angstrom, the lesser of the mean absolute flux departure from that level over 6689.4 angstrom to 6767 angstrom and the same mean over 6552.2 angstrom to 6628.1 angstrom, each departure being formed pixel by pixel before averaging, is 0.183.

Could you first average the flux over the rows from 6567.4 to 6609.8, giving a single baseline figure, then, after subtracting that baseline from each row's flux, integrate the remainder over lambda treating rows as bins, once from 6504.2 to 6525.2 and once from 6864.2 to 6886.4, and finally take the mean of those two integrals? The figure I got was -1.6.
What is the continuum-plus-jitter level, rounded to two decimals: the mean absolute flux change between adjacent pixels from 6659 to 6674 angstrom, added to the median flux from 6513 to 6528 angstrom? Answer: 2.27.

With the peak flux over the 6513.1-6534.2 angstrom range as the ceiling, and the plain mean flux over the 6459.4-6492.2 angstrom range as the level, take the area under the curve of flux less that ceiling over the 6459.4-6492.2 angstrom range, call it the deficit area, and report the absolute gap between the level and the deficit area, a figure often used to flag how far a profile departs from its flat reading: 20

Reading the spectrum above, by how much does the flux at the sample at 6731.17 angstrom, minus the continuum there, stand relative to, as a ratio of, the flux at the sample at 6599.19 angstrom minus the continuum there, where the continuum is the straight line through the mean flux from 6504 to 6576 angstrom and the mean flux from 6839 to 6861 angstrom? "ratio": 1.4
